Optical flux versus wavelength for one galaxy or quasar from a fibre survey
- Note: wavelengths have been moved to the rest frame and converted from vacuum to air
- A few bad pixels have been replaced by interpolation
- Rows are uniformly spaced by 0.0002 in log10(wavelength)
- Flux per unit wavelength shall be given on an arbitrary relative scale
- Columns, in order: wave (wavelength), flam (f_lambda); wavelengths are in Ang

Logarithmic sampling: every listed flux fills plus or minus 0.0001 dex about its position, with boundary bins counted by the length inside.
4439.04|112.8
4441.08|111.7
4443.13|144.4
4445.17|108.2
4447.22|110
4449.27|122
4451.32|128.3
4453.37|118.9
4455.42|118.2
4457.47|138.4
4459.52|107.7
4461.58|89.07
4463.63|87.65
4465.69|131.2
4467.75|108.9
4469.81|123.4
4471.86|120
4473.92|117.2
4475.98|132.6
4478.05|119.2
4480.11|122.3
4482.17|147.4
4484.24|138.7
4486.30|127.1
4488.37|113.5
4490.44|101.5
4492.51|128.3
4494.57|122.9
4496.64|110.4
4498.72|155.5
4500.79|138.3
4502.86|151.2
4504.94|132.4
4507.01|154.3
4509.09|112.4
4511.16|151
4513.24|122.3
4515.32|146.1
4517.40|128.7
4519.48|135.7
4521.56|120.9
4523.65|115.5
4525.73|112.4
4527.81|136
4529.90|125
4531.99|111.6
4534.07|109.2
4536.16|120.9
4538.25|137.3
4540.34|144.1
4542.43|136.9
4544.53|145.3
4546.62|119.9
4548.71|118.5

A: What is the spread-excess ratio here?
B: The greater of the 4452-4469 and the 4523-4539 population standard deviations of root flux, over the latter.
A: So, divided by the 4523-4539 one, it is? 1.75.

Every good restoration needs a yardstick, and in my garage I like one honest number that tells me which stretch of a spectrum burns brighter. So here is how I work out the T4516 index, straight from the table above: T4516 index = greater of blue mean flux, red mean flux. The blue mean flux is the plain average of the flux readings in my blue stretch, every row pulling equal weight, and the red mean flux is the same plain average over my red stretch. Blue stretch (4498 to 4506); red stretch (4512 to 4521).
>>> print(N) 144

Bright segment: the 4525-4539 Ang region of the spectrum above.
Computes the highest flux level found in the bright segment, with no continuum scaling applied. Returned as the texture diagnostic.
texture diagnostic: 137.3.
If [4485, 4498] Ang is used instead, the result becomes 128.3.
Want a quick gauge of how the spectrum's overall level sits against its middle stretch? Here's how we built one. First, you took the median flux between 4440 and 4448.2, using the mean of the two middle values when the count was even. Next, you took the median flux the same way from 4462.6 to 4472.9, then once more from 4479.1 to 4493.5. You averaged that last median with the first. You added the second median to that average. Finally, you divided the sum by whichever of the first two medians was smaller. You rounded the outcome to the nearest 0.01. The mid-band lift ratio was 2.16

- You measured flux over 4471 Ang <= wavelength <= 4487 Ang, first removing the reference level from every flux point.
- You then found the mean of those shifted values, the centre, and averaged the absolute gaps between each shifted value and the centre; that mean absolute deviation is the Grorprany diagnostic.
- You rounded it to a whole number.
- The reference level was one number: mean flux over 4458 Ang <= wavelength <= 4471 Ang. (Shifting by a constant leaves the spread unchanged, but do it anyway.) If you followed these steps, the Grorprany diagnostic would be 9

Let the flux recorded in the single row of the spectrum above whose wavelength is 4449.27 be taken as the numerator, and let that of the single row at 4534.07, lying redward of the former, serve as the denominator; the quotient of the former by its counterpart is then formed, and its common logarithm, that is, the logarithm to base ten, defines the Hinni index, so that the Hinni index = 0.05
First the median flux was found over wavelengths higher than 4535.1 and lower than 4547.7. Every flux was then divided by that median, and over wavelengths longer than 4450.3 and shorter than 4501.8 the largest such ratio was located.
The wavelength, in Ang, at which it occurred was 4498.72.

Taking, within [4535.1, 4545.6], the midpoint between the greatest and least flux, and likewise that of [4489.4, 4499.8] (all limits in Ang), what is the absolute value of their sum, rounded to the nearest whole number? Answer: 262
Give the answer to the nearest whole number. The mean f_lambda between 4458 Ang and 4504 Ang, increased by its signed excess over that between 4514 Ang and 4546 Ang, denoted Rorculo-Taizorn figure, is 117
